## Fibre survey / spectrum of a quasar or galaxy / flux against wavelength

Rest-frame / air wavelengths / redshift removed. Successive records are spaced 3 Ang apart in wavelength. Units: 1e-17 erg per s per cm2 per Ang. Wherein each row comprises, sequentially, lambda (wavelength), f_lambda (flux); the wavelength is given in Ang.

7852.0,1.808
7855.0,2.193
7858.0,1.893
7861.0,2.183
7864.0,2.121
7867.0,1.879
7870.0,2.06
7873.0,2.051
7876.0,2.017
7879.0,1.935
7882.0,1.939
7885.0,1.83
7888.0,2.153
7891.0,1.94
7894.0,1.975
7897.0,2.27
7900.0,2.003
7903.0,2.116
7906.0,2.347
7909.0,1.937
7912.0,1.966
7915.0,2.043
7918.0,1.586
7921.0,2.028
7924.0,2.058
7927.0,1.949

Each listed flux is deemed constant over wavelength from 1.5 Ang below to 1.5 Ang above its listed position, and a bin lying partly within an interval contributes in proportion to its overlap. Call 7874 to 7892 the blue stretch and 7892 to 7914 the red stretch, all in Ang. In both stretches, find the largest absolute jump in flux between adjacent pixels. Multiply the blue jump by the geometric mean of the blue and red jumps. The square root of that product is 0.34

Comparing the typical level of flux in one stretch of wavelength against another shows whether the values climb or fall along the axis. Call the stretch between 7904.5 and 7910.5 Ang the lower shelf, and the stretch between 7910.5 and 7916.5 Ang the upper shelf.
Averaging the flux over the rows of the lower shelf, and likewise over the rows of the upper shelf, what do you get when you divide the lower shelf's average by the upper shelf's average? 1.07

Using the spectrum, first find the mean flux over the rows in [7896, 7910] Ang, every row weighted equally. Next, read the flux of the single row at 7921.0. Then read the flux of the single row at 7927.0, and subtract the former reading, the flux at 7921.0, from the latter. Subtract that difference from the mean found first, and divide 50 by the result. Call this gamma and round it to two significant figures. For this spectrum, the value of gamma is 23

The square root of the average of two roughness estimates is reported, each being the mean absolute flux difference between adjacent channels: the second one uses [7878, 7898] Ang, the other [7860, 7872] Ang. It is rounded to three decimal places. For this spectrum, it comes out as 0.403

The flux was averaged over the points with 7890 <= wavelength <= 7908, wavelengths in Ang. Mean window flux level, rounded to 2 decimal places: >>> 2.11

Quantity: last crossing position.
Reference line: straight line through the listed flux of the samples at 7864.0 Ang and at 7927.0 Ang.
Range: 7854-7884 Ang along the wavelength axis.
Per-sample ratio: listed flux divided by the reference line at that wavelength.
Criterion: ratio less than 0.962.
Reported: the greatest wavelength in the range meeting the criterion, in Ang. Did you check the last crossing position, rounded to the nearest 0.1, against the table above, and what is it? 7882.0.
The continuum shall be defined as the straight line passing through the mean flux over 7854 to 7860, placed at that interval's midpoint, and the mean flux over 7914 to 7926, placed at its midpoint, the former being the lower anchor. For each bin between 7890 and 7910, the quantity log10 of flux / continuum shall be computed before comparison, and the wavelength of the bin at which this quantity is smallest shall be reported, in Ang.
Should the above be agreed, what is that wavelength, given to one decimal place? 7891.0 Ang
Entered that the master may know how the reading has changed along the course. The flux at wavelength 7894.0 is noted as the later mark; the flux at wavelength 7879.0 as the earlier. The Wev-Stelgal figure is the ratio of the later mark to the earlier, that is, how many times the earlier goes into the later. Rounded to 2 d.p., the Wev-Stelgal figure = 1.02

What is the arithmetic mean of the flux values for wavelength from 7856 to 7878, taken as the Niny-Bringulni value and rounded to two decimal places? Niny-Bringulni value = 2.03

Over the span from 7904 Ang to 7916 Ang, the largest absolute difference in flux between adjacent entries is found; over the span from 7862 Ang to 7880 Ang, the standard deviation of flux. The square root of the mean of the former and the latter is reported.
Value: 0.50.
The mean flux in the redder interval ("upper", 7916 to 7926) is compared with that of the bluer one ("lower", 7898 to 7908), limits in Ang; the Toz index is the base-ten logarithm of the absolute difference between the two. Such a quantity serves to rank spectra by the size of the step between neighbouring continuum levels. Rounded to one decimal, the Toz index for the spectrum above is -0.6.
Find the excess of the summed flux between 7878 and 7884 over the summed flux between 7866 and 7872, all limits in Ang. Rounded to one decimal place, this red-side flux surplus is -0.1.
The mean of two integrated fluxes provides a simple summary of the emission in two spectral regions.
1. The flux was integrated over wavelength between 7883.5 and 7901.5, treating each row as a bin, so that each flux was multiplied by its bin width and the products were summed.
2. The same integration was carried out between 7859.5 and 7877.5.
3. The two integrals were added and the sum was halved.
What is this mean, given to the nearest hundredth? 36.72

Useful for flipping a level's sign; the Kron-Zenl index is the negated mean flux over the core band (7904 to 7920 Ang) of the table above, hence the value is -1.98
